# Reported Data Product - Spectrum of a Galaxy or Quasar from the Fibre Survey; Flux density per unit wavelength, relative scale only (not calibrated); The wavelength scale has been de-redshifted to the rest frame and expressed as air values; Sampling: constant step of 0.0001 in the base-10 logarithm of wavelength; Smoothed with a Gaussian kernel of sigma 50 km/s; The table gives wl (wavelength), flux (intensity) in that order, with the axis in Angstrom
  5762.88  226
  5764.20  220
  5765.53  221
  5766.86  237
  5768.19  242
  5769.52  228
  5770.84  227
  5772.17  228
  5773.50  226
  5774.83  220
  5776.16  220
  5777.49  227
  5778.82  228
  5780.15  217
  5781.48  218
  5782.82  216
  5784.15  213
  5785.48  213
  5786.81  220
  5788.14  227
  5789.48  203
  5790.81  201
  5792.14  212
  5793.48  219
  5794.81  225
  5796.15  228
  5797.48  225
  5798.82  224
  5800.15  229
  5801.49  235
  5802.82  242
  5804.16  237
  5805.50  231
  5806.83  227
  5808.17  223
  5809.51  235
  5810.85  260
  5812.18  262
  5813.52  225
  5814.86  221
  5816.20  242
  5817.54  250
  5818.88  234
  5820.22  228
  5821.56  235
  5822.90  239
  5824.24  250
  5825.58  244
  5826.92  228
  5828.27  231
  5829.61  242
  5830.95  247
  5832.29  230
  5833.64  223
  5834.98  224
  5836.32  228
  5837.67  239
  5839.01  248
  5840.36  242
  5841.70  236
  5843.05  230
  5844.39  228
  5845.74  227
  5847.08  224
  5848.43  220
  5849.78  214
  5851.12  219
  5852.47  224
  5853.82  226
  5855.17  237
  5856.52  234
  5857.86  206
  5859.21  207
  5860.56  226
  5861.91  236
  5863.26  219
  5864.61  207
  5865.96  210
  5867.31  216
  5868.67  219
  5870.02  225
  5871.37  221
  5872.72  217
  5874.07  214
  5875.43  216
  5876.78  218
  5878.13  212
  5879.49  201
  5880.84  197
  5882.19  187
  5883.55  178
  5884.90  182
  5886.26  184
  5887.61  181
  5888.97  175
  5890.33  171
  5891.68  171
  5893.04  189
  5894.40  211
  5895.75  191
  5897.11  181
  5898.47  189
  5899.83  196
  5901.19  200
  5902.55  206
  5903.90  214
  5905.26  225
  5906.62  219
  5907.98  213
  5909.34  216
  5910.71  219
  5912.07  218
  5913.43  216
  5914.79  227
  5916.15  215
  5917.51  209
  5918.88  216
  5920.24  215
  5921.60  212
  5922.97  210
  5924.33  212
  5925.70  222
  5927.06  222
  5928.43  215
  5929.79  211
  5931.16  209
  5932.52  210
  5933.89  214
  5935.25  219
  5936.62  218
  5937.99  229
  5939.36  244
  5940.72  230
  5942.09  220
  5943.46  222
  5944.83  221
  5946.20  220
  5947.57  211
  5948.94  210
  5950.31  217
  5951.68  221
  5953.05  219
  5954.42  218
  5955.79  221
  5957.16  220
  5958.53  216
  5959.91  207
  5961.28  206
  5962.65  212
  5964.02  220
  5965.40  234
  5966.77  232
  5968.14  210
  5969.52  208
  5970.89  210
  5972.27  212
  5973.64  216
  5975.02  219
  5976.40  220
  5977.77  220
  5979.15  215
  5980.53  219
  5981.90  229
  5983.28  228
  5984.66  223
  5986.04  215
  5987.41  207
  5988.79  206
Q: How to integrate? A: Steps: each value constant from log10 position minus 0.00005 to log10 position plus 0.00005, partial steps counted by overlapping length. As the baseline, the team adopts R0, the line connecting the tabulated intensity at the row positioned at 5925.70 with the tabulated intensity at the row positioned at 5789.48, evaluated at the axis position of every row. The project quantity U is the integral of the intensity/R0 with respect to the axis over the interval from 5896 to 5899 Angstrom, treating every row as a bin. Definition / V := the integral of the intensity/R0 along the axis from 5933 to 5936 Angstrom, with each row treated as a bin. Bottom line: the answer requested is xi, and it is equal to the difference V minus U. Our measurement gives 0.35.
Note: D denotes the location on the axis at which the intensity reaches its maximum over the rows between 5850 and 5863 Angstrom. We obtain 5855.17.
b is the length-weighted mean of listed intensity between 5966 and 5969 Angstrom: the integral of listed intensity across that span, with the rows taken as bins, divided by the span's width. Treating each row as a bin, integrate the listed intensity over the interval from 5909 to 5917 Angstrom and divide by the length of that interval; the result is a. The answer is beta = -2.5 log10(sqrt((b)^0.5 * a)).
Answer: -4.39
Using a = 218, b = 220.8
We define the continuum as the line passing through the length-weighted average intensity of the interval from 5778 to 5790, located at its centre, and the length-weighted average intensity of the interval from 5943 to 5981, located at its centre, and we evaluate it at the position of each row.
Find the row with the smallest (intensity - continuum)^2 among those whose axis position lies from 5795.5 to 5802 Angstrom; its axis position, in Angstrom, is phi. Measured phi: 5798.82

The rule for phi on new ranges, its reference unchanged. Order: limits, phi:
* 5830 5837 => 5833.64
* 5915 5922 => 5918.88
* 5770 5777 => 5774.83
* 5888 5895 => 5894.40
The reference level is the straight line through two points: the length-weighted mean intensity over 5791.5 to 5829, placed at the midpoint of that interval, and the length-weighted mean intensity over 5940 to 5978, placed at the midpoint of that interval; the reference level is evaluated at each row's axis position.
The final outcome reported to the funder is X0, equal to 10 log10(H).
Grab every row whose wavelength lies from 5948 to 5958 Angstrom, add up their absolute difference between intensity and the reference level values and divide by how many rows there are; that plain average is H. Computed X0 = 4.3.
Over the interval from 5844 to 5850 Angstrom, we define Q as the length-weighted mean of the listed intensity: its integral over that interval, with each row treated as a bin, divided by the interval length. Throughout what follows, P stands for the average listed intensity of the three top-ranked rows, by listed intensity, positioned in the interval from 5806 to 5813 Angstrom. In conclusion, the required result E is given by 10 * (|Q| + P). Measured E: 4752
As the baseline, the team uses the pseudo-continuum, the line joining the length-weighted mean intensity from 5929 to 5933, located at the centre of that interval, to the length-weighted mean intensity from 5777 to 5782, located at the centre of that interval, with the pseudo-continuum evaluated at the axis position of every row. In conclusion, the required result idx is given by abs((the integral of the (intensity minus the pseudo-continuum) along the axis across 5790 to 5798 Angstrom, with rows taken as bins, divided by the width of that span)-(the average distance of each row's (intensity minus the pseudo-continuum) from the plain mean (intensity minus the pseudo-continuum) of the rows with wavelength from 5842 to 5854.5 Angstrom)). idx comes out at 7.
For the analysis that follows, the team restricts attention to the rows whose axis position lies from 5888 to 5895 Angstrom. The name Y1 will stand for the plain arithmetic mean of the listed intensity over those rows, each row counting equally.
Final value 183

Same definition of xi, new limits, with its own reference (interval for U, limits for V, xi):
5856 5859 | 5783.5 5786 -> -0.44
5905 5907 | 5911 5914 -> 0.94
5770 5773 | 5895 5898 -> -0.84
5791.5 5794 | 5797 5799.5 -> 0.11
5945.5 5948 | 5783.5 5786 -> 0.23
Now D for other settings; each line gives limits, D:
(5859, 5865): 5861.91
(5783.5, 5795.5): 5788.14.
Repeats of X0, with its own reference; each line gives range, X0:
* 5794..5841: 9.5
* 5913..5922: 8.9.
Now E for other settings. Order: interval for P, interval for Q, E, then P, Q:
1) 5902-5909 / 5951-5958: 4392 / 219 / 220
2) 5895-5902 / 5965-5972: 4135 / 196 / 218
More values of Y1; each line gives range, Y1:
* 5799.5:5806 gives 235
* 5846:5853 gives 220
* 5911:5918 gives 217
